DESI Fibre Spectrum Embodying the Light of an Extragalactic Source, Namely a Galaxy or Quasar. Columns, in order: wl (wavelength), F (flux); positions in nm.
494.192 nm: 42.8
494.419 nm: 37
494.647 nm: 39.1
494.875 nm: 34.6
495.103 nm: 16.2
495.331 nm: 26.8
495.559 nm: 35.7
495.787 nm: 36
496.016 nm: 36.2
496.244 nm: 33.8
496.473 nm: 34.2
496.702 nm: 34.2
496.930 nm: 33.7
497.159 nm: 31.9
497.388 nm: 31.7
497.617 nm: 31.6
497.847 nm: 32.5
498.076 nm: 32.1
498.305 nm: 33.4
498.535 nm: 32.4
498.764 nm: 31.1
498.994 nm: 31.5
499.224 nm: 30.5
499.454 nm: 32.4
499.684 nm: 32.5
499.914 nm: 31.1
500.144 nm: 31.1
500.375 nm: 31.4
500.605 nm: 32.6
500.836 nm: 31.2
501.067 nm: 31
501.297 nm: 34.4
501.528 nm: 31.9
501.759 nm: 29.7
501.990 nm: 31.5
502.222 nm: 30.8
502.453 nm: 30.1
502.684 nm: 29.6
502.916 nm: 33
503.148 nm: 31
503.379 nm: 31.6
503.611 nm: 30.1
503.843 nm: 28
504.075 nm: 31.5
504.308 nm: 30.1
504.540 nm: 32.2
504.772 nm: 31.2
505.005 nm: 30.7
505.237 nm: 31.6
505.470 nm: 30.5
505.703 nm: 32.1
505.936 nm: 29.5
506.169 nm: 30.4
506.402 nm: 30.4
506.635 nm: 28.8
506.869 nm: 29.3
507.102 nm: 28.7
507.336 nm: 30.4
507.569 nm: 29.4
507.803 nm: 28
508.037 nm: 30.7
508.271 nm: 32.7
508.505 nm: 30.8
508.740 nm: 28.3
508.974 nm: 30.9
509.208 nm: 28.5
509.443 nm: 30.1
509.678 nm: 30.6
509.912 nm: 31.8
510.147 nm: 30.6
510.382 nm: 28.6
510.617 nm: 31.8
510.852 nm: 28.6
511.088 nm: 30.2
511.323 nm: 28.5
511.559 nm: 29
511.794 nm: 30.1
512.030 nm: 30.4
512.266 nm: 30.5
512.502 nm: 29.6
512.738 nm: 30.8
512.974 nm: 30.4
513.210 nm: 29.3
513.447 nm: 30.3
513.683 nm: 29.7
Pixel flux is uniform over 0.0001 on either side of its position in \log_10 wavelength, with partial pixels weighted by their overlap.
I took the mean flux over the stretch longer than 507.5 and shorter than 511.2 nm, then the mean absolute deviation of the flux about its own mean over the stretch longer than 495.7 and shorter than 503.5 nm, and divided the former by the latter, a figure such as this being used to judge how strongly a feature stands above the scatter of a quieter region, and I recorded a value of 24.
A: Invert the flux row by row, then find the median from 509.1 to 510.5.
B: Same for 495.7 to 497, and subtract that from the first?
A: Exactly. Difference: 0.0037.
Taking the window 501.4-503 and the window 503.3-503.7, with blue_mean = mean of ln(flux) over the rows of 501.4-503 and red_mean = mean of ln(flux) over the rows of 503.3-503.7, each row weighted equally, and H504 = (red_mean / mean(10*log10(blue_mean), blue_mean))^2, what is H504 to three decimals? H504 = 0.609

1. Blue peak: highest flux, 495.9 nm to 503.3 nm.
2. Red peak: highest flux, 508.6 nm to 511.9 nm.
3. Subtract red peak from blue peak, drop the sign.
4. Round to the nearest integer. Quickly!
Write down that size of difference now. 4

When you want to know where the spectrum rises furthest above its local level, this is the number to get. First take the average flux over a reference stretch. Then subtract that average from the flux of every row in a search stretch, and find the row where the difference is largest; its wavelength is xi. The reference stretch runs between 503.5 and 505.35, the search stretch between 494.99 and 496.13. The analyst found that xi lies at 496.016 nm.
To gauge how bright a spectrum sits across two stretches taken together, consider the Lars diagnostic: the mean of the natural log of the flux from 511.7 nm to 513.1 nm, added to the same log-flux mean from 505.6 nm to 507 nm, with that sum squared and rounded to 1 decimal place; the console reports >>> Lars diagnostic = 46.4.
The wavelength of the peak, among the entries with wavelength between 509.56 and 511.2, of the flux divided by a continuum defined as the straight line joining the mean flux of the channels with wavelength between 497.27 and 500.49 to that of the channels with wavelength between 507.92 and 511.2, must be 510.617 nm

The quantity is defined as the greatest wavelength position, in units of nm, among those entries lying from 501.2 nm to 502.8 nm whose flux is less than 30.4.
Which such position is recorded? 502.684 nm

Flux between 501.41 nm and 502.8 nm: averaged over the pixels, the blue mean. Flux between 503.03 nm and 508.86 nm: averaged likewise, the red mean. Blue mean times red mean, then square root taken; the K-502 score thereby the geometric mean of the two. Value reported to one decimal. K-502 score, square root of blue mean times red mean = 30.5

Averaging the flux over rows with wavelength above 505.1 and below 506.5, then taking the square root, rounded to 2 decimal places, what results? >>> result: 5.55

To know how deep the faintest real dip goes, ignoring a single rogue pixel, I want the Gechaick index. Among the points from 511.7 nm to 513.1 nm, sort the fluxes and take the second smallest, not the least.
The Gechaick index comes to 30.1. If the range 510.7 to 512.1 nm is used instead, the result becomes 28.6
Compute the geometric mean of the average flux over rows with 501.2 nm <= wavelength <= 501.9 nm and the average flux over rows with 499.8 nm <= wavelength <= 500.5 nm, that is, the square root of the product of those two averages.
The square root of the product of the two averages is 31.6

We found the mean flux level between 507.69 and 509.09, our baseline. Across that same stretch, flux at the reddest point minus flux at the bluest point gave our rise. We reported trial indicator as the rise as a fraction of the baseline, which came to 0.10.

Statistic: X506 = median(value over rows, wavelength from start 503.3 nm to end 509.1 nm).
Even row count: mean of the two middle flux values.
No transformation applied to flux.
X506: 30.4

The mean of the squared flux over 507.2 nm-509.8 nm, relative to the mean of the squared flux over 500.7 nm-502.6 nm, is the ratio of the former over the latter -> 0.920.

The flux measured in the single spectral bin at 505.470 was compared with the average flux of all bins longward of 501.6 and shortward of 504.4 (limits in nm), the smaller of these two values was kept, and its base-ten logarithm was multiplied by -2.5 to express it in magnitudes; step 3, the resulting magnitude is -3.71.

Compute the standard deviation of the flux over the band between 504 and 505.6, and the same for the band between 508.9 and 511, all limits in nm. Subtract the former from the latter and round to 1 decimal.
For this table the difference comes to 0.6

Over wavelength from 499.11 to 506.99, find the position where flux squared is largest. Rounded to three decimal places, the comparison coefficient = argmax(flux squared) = 501.297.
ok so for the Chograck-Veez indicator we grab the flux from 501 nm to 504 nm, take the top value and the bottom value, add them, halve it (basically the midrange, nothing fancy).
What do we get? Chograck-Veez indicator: 31.2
